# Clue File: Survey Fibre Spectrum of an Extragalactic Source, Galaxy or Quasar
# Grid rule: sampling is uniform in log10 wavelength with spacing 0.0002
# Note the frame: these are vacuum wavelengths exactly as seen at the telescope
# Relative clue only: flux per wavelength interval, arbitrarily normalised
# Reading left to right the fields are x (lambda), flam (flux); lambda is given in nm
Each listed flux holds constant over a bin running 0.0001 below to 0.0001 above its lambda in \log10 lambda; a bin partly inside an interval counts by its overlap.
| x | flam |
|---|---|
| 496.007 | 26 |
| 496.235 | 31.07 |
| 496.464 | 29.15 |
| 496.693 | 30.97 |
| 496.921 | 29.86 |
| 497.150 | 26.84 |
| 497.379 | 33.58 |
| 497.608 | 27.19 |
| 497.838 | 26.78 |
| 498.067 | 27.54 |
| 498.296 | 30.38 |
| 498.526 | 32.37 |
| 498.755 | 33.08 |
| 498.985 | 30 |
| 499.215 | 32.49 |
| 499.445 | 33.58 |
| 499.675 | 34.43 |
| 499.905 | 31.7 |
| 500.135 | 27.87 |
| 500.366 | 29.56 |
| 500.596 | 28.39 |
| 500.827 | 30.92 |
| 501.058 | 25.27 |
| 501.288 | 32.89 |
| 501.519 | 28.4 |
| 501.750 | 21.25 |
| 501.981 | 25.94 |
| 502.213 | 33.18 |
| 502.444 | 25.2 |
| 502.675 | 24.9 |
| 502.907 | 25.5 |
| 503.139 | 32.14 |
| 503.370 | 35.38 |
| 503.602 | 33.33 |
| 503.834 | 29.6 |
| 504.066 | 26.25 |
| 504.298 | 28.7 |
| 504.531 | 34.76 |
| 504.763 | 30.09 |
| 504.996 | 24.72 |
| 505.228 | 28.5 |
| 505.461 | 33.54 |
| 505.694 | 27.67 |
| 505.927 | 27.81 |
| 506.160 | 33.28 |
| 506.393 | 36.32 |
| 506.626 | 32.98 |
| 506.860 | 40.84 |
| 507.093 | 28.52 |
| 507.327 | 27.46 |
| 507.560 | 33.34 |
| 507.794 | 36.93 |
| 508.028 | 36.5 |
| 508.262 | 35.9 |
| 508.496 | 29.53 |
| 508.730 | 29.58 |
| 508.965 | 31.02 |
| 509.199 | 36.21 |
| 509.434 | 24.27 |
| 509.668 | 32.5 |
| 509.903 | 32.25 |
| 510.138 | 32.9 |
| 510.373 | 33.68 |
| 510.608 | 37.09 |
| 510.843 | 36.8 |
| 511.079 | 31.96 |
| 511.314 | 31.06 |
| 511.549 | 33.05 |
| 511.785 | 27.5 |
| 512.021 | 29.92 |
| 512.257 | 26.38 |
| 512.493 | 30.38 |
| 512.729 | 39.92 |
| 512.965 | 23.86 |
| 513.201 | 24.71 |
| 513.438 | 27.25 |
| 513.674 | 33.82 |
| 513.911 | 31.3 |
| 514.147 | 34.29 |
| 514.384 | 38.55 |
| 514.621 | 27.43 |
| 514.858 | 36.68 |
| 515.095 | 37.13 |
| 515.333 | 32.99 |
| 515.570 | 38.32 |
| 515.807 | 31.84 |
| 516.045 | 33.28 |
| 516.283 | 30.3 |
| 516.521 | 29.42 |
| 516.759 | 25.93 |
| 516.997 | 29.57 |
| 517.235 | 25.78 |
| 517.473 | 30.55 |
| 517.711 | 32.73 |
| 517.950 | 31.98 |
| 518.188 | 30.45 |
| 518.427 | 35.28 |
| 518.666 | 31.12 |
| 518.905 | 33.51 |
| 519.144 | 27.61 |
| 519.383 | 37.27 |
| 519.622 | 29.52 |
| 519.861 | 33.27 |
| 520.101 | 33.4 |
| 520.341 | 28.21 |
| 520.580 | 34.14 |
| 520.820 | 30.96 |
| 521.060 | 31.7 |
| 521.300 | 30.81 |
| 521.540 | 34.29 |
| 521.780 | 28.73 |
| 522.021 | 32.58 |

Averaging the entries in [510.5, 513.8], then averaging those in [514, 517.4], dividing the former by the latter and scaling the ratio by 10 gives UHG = 9.61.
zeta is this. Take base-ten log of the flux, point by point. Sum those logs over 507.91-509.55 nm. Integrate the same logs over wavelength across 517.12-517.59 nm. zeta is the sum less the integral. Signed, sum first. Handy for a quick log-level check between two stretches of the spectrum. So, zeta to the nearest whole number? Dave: 10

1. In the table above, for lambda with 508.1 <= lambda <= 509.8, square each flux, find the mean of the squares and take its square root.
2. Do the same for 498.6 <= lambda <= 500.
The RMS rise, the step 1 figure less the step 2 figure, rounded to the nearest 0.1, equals -1.1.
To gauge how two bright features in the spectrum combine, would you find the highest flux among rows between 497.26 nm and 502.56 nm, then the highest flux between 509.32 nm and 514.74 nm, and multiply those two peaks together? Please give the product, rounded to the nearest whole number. 1374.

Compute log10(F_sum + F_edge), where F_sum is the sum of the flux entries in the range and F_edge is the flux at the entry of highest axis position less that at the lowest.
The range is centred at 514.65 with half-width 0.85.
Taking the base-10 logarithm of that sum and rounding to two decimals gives 2.38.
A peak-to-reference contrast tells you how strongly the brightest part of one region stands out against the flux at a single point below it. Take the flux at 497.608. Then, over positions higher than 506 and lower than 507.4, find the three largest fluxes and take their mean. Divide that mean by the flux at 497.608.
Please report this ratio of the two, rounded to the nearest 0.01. 1.35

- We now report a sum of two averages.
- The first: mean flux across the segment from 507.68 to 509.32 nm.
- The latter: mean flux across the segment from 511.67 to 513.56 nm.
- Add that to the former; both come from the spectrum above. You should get 62.4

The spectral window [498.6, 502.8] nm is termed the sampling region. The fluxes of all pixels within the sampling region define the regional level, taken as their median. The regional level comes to 29.8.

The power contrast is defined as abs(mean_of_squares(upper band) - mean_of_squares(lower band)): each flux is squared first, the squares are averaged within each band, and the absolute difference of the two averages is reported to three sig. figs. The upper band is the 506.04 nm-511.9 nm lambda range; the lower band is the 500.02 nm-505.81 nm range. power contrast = 242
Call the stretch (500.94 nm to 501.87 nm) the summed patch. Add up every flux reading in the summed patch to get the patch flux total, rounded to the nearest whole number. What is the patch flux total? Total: 108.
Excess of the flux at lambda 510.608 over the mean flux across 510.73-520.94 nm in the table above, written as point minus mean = 5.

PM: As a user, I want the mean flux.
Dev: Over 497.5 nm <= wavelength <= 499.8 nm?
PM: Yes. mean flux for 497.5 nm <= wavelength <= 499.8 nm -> 30.8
